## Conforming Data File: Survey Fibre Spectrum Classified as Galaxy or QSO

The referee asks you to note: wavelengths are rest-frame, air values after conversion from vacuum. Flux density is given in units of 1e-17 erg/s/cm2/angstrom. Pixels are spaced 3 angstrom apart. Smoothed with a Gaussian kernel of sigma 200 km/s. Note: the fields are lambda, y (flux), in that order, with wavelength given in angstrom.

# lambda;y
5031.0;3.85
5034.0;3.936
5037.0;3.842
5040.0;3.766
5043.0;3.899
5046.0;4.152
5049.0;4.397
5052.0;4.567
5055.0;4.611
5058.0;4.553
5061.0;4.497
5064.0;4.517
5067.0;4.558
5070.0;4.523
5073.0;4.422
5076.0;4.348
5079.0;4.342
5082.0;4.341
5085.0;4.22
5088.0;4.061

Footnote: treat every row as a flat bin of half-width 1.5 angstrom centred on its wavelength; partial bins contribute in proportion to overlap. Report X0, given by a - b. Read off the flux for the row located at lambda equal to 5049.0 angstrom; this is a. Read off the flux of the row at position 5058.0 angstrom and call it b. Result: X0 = -0.2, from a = 4.397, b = 4.553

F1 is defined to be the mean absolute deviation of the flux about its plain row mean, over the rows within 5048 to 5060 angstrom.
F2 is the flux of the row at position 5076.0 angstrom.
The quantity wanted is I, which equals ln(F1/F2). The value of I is -4.17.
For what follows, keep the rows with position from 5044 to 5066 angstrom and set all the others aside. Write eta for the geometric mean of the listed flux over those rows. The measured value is 4.47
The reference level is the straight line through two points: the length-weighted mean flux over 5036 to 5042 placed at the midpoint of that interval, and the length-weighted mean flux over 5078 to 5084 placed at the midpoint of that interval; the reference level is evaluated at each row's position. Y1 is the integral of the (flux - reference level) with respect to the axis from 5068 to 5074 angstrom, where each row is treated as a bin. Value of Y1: 1.7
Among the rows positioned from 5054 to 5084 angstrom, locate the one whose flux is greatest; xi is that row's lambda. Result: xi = 5055.0 angstrom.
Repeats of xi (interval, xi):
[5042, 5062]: 5055.0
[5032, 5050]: 5049.0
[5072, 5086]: 5073.0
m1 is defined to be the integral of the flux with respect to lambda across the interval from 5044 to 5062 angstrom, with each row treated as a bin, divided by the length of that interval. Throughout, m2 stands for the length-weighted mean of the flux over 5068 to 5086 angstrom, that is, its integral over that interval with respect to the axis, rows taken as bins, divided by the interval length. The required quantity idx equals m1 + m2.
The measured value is 8.82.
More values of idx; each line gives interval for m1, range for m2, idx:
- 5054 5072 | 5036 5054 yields 8.66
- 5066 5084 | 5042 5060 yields 8.79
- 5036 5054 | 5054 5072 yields 8.66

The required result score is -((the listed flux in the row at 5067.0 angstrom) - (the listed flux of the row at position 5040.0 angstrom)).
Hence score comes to -0.79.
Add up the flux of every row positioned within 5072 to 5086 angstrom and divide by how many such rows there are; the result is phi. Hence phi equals 4.33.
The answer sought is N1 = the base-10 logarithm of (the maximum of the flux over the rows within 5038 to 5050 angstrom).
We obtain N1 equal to 0.643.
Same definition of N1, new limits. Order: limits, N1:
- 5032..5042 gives 0.595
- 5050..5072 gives 0.664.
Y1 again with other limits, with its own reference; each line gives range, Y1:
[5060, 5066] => 2.4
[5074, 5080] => 0.4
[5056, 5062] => 2.9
